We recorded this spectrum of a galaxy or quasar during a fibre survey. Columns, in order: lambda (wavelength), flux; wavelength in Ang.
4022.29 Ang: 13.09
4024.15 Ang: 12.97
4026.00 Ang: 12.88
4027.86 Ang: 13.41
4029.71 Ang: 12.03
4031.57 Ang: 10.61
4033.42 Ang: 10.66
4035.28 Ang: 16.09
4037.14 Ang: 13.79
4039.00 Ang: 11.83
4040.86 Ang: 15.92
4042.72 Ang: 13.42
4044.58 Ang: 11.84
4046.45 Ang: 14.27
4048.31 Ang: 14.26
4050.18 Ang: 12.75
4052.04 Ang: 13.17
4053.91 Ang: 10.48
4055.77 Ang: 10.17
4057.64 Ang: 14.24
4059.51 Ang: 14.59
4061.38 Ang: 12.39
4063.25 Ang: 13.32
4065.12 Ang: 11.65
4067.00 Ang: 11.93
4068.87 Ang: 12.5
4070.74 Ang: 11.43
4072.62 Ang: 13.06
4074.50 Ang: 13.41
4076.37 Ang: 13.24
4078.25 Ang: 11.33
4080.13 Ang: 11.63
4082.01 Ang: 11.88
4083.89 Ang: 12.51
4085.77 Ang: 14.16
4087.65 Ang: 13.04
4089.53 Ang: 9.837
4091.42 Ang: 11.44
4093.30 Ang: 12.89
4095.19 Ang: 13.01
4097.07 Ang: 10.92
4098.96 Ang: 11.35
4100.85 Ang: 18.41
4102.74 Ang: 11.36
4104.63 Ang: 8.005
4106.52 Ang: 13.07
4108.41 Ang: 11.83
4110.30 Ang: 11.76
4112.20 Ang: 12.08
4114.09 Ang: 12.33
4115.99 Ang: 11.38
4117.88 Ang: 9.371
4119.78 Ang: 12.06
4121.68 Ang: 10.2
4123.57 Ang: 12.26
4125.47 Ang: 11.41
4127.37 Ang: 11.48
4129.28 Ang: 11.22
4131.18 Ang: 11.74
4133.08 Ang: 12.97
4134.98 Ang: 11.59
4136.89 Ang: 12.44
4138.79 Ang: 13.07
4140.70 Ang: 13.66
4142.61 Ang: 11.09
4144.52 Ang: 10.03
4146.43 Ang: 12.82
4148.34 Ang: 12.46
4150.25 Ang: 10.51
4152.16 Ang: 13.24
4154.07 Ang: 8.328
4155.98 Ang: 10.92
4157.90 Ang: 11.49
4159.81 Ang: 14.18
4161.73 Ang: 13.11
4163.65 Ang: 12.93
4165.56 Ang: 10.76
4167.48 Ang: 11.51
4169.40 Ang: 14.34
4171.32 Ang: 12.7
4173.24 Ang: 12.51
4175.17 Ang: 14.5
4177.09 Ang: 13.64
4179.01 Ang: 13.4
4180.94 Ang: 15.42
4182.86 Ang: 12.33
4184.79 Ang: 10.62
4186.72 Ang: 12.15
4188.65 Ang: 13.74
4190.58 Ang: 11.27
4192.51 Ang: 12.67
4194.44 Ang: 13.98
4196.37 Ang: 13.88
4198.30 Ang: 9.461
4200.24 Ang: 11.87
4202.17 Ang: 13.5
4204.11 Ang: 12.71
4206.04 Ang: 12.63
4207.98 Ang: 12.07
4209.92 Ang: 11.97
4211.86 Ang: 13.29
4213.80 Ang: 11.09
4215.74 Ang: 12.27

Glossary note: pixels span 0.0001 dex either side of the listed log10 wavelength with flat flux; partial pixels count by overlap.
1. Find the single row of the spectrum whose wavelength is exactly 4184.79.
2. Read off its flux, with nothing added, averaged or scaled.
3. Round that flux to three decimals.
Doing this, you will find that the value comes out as 10.620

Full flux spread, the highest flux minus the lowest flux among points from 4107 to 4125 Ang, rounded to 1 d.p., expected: 3.0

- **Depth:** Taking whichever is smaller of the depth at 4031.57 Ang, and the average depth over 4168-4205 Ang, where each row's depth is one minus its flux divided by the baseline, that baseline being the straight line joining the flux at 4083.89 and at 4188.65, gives 0.06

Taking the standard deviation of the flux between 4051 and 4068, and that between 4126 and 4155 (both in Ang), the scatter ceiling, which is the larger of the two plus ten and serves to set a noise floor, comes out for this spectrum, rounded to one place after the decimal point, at 11.5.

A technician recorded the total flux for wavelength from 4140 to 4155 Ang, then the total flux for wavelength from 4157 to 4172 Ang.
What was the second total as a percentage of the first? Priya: 110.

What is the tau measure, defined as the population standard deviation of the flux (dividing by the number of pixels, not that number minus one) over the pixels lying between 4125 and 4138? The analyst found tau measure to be 0.6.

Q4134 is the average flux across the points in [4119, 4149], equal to 11.9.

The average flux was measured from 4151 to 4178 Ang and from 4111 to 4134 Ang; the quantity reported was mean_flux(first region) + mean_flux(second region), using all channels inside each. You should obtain 24.0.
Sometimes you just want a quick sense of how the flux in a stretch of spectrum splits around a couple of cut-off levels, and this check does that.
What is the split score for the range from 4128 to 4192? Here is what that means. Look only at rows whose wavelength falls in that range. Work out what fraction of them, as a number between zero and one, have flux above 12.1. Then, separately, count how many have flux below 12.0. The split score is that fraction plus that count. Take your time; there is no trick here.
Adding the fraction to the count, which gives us 13.6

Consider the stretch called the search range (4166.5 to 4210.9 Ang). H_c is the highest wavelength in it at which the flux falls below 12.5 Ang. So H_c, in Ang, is 4209.92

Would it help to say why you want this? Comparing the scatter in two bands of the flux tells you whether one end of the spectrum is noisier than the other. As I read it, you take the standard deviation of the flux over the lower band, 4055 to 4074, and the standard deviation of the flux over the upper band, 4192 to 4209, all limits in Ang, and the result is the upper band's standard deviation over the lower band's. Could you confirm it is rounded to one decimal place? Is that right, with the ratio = 1.0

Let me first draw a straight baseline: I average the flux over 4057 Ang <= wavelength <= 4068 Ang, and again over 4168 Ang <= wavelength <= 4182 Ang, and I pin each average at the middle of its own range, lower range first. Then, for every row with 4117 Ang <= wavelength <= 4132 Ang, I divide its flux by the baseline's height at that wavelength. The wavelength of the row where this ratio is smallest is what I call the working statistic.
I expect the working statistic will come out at 4117.88 Ang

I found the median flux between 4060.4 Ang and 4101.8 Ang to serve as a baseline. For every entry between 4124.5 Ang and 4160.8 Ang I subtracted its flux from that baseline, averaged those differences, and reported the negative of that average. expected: -0.6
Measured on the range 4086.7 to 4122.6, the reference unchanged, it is -0.6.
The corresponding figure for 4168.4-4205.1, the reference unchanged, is 0.4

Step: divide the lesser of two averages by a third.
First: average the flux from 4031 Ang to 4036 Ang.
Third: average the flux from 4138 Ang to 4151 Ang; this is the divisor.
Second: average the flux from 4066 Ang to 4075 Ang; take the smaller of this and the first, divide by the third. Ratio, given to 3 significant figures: 1.04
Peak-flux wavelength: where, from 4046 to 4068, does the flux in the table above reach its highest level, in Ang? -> 4059.51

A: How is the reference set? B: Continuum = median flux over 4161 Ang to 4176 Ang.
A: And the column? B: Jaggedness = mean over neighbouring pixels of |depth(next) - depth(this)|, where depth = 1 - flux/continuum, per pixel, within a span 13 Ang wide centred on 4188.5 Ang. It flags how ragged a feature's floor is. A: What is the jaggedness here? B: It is 0.13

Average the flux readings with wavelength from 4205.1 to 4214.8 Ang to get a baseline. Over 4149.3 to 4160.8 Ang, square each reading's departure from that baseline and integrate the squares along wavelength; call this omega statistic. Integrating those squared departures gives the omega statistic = 48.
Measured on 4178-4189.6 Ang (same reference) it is 32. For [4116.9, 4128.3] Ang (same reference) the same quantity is 25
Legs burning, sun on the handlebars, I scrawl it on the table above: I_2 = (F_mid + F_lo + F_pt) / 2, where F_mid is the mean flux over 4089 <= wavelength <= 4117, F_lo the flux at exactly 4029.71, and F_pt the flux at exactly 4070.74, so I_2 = 17.7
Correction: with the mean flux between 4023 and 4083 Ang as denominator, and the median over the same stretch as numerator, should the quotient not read 1.01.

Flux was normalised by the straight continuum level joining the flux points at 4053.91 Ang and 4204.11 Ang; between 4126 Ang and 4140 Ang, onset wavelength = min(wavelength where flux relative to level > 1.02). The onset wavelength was 4133.08 Ang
